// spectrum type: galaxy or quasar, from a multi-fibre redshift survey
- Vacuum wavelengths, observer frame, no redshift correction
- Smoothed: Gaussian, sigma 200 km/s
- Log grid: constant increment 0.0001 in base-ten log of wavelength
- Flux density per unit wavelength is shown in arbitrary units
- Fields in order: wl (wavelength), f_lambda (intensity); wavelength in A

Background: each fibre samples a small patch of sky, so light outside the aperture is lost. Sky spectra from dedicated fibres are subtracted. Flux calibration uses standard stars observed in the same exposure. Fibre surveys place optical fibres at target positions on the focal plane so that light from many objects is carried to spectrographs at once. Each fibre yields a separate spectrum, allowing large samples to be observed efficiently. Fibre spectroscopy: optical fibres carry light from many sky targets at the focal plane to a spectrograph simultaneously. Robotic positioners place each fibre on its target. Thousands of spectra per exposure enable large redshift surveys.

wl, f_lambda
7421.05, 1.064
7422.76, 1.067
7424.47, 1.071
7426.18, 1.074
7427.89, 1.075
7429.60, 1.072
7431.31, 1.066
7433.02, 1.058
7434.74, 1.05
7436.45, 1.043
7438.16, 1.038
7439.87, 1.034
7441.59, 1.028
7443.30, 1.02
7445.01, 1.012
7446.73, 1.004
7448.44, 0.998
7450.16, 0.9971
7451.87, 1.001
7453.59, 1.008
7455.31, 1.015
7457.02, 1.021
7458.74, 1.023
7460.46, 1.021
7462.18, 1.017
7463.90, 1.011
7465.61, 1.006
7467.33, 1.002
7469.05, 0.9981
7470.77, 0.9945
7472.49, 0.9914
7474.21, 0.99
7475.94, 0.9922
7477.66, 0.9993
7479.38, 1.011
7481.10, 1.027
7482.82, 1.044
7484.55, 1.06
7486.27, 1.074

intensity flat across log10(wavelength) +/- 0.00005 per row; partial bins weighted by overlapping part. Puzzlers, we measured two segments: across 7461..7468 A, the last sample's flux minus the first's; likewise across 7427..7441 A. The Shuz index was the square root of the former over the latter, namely 0.6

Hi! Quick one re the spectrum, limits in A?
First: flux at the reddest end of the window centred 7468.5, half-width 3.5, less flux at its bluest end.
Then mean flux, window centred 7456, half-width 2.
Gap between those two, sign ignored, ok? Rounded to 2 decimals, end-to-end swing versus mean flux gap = 1.03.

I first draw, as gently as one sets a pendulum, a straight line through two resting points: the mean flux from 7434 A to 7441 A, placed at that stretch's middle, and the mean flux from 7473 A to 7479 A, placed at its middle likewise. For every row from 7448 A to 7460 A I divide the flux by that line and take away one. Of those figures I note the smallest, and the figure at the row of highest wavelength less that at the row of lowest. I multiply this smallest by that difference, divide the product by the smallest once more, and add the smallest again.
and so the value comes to 0.008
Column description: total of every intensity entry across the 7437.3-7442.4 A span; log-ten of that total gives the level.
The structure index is 0.49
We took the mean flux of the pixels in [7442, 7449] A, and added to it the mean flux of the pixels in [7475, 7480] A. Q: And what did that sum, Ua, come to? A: 2.01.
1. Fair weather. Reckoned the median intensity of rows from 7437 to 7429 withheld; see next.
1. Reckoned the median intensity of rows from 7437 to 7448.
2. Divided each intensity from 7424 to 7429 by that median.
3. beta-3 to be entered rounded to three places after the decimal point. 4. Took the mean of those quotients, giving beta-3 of 1.048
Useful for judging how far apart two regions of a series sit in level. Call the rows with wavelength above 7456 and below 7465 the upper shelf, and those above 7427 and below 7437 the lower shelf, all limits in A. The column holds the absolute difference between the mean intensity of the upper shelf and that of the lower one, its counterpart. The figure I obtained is 0.042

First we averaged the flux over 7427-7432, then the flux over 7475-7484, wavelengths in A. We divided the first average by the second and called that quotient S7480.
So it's 1.06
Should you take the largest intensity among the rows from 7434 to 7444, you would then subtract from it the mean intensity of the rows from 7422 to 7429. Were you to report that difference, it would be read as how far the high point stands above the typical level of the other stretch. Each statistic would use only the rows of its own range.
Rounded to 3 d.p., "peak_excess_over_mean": -0.022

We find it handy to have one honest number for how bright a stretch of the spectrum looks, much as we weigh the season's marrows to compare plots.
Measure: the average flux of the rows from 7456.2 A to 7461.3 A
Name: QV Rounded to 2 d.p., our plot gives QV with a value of 1.02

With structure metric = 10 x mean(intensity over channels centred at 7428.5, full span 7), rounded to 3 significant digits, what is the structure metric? 10.7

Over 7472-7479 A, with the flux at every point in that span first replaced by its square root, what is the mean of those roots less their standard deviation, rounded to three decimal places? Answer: 0.995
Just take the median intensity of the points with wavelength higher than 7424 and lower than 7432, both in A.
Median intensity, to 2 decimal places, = 1.07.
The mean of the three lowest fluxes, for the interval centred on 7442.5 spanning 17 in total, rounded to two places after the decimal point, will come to 1.00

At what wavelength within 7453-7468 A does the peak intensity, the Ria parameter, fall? 7458.74 A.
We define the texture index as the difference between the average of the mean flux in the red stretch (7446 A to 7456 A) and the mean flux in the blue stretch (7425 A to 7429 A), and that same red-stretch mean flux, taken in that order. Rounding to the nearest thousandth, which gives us 0.035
